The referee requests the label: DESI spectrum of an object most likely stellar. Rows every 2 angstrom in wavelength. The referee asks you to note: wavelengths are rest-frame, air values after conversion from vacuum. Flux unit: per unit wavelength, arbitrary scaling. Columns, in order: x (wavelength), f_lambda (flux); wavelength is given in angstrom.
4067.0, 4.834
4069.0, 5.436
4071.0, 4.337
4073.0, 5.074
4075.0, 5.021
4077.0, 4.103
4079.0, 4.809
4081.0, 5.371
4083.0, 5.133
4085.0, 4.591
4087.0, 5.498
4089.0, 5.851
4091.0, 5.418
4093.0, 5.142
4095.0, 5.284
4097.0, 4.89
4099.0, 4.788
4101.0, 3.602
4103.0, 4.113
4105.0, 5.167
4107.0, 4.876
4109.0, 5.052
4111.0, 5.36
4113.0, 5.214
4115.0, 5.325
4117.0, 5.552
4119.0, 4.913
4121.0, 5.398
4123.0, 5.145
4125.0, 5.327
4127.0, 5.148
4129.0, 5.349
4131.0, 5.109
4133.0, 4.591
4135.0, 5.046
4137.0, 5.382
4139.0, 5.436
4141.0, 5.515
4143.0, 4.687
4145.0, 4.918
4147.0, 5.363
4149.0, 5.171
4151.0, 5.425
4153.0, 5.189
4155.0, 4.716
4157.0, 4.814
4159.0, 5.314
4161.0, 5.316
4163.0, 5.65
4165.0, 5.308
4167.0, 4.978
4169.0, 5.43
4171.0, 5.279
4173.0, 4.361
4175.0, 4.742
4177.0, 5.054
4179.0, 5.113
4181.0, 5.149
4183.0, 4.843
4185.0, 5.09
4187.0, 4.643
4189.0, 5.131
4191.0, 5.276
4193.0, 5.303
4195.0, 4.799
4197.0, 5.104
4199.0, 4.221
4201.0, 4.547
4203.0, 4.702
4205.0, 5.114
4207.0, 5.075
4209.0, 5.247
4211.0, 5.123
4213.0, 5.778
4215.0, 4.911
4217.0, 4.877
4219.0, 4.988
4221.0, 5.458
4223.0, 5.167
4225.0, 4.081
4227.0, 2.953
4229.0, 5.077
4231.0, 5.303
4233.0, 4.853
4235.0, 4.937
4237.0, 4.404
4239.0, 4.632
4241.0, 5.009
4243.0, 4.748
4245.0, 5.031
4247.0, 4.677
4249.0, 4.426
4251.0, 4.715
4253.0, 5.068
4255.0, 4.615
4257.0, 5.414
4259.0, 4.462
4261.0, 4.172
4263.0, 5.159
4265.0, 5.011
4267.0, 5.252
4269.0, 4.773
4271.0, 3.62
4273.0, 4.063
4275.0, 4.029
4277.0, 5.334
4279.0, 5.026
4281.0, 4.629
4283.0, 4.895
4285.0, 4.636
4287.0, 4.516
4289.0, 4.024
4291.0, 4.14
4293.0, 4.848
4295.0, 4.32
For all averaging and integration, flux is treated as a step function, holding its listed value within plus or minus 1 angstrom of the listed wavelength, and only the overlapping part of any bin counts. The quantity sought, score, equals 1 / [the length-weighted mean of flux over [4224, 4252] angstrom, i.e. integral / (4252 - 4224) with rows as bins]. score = 0.216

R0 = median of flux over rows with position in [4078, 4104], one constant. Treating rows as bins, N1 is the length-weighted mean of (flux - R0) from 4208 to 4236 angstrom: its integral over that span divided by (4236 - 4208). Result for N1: -0.22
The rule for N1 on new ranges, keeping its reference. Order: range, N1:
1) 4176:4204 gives -0.21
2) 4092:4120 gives -0.18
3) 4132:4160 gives -0.02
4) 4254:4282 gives -0.45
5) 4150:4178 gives -0.02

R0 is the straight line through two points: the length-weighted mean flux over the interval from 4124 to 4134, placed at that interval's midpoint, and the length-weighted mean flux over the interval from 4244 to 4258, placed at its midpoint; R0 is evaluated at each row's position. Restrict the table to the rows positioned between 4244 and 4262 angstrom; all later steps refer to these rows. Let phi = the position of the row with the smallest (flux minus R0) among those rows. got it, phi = 4261.0 angstrom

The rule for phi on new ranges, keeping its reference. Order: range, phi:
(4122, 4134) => 4133.0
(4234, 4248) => 4237.0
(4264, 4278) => 4271.0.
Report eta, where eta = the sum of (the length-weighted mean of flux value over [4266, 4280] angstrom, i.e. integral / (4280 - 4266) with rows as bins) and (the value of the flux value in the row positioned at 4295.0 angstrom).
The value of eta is 8.9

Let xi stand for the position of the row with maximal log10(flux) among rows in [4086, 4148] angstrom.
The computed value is 4089.0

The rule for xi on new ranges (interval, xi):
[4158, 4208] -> 4163.0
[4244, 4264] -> 4257.0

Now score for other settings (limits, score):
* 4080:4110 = 0.201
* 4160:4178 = 0.195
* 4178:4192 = 0.199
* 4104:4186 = 0.194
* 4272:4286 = 0.215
